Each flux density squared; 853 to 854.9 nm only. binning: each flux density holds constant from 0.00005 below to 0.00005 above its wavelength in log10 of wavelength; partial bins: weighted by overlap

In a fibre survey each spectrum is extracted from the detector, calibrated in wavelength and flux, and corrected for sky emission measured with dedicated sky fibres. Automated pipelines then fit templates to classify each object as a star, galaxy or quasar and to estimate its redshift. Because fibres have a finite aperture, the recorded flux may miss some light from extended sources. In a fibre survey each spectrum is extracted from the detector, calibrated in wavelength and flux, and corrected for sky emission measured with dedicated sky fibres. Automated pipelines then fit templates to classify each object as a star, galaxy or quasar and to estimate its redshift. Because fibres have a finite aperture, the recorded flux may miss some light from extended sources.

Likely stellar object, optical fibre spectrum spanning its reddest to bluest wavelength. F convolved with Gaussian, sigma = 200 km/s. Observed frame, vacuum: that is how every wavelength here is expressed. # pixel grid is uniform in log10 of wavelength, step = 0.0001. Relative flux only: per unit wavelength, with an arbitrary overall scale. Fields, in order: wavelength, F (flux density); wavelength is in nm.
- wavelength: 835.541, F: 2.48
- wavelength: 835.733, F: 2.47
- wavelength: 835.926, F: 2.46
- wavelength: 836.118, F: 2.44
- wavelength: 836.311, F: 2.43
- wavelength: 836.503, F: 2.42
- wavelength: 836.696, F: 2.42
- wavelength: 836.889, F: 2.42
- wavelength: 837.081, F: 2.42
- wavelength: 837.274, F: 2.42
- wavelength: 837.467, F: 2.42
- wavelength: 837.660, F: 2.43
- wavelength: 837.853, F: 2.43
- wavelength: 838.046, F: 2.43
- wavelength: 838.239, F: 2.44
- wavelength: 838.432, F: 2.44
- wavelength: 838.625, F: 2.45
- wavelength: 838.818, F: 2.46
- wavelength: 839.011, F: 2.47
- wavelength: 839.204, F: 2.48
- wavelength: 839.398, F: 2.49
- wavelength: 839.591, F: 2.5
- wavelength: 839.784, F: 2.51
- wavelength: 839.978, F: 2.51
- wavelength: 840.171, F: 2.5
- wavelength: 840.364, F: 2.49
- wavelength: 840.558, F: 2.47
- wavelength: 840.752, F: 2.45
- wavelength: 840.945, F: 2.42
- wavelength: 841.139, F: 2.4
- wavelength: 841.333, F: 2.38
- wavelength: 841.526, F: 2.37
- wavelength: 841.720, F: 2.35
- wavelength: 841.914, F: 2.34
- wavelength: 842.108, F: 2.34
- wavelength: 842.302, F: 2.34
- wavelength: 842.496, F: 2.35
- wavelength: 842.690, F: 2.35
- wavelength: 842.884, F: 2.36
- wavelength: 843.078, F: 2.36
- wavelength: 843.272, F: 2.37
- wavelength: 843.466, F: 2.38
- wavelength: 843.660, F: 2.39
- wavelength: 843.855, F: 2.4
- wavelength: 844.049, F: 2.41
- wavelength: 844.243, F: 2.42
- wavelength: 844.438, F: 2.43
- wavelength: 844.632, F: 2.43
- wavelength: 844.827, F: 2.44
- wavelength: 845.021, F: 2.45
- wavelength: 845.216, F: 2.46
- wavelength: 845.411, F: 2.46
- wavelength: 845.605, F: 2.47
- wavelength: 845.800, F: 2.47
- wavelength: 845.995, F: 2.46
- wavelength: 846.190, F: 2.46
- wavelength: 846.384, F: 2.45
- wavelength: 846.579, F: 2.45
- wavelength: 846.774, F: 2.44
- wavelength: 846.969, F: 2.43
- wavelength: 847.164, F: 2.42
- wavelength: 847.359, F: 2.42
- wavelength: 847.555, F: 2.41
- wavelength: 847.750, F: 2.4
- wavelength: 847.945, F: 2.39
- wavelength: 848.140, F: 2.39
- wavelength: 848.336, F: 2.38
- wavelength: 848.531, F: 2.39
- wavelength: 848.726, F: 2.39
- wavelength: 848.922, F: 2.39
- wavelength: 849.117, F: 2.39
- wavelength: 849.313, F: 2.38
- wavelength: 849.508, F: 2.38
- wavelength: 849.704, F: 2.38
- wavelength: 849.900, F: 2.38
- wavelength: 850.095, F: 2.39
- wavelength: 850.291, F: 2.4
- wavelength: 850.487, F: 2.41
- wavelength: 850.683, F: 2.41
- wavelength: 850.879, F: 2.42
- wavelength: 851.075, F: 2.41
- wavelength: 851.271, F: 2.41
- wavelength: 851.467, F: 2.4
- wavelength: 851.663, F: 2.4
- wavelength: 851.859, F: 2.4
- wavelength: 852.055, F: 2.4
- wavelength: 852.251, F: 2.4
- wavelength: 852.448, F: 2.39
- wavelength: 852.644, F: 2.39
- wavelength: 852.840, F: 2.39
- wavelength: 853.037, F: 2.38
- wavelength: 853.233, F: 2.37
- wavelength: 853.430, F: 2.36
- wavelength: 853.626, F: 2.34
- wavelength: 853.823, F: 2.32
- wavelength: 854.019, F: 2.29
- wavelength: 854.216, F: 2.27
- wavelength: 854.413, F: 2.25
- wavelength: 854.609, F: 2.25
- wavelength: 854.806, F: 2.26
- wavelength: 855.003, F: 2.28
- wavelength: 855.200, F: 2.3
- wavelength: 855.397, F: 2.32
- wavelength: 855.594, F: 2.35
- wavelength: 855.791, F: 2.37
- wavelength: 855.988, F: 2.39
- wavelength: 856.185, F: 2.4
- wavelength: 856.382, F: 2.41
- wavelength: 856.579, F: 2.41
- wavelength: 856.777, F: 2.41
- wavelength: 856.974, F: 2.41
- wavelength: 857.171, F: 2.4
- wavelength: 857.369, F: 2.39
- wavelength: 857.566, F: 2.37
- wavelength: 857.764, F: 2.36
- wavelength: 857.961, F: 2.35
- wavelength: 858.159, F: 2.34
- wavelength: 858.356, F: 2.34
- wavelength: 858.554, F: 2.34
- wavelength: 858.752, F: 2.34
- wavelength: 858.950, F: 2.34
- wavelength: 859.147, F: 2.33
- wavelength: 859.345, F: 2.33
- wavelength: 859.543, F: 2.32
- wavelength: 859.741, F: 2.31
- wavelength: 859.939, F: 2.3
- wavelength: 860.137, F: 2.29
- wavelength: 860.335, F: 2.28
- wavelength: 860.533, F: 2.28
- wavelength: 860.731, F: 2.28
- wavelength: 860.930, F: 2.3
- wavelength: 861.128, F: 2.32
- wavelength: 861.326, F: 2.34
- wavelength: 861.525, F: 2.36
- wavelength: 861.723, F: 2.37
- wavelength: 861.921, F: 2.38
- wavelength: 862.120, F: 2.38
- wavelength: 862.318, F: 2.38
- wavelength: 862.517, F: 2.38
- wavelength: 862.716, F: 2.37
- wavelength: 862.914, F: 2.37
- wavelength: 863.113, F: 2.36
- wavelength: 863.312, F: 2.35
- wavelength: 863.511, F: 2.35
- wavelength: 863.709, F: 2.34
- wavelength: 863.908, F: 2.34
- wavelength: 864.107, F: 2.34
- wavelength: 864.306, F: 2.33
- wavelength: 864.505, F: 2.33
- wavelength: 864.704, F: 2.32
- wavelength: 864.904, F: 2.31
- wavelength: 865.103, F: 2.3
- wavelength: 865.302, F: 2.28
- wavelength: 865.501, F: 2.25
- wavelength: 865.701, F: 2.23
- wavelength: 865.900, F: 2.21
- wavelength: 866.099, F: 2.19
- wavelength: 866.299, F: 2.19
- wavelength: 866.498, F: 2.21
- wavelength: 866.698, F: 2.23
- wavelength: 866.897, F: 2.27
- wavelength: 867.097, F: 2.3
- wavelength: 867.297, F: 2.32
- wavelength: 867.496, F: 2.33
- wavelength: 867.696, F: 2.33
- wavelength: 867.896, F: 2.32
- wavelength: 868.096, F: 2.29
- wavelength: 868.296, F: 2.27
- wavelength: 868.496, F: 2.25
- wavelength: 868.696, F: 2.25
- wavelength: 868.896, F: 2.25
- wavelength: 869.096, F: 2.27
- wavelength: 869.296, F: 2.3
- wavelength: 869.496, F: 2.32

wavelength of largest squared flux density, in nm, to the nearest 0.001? 853.037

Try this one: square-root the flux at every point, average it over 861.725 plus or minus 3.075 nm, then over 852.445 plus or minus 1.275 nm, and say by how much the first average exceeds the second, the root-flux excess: -0.017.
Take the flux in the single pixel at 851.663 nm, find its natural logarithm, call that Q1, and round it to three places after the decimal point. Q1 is 0.875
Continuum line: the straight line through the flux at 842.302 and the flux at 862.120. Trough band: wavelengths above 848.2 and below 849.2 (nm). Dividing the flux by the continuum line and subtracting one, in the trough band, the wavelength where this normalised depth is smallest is 848.336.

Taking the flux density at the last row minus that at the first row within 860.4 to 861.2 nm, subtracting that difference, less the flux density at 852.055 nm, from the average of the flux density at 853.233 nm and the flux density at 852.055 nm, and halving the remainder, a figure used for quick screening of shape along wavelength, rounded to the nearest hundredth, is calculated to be 2.37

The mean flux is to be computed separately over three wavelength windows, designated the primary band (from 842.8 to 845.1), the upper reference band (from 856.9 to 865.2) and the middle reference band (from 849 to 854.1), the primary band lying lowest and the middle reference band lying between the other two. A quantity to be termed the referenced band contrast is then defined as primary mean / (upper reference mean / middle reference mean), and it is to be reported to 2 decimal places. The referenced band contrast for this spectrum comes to 2.45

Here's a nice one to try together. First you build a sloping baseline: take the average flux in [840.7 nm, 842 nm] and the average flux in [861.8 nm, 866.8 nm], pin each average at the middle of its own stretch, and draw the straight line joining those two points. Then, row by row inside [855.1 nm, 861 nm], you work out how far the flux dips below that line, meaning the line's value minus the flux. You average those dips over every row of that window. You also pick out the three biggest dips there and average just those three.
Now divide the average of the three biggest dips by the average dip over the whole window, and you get -2.7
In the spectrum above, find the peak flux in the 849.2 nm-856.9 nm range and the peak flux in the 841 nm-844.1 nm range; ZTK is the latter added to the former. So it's 4.83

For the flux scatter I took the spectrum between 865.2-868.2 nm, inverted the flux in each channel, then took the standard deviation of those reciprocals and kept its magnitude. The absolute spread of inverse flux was 0.010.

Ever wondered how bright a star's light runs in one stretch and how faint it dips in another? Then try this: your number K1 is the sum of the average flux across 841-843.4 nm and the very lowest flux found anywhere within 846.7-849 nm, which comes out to 4.74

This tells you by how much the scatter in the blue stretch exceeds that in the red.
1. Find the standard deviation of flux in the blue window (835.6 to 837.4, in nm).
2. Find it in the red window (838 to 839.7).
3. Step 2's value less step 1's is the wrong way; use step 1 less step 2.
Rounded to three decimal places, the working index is -0.005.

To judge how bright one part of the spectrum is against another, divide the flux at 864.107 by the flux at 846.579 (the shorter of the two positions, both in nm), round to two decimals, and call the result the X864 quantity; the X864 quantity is 0.96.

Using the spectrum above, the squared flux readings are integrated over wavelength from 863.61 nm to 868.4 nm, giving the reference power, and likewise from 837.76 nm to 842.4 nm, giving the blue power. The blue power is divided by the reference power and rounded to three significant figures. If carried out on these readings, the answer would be 1.10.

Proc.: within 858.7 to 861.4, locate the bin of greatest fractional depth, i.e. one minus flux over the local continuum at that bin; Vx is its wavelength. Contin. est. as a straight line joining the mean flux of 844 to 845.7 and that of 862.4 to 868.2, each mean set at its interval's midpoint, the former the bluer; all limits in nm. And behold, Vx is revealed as 860.335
